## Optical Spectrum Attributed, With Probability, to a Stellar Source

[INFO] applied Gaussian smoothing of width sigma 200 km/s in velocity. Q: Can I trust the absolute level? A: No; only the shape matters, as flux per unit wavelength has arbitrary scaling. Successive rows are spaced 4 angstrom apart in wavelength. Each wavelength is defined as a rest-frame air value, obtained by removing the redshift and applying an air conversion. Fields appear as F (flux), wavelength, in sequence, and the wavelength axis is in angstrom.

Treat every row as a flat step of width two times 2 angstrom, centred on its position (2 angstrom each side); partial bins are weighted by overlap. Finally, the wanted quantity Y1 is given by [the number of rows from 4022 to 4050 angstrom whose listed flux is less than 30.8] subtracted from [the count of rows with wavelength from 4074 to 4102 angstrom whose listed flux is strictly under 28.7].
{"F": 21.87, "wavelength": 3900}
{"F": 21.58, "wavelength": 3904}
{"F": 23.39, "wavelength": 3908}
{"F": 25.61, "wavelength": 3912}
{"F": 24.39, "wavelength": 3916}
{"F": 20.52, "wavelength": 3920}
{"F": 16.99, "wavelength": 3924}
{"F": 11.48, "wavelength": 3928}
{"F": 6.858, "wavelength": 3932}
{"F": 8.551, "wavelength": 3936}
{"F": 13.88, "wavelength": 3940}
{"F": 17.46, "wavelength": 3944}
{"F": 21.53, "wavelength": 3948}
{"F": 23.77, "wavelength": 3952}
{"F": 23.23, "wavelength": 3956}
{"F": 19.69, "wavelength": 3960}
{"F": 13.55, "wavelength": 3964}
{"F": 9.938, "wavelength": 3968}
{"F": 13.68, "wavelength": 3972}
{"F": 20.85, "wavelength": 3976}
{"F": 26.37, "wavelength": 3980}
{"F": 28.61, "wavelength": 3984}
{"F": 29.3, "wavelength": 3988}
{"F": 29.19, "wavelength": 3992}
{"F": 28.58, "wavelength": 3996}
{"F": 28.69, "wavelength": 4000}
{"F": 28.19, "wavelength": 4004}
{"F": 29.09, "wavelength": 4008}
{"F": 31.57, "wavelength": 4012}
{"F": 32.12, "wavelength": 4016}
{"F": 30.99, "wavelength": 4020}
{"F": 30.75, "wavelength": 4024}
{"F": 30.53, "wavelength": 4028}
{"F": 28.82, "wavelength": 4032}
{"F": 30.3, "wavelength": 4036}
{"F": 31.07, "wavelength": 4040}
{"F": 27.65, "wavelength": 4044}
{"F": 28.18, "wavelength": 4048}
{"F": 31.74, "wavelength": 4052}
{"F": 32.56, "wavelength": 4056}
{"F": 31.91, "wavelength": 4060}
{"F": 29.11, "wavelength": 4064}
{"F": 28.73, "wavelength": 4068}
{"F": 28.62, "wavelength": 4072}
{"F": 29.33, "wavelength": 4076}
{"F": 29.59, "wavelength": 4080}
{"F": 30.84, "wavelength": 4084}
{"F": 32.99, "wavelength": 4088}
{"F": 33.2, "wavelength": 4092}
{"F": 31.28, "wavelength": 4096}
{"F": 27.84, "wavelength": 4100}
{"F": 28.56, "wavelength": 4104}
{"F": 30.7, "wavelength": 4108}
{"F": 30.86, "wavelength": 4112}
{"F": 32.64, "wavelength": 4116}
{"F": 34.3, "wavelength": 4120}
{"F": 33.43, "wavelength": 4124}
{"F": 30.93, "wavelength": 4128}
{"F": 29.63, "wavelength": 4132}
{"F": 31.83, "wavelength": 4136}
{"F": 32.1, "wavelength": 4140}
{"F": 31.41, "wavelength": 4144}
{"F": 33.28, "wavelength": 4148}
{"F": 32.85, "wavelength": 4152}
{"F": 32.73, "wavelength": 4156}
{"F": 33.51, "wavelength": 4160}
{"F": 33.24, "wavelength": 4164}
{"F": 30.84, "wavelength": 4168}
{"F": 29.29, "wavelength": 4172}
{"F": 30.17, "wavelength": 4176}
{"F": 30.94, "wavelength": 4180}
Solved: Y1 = -5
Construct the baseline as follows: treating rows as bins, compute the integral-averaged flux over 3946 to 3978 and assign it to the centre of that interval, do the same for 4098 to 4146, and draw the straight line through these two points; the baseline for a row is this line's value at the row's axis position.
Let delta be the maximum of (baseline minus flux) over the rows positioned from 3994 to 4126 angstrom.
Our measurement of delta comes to 2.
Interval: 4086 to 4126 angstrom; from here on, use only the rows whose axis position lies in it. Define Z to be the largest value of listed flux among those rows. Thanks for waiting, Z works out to 34.3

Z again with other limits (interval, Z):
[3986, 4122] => 34.3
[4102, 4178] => 34.3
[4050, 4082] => 32.56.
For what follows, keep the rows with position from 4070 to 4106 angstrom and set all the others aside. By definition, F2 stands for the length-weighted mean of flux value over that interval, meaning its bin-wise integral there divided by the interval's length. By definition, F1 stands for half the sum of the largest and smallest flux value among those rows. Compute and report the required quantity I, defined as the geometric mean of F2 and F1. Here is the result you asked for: 30.4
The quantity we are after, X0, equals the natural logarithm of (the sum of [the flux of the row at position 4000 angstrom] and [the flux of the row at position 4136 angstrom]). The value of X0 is 4.10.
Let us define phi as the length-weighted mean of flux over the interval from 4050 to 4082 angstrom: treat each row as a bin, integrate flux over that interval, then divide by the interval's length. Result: 30.2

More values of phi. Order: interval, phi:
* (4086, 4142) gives 31.4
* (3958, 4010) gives 23.5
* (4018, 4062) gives 30.4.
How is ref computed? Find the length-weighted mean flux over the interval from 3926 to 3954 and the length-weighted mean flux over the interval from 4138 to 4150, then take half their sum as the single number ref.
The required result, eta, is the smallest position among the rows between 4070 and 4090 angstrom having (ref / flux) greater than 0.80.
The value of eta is 4072 angstrom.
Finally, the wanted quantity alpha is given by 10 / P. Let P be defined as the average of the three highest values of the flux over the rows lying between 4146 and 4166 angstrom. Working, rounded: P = 33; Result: 0.30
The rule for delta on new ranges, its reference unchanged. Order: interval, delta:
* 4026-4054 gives -3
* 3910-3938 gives 9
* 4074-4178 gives 6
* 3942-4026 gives 9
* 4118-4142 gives 2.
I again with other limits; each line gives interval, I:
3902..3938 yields 17.0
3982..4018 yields 29.8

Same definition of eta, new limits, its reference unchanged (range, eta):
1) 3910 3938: 3912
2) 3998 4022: 4000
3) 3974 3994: 3976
